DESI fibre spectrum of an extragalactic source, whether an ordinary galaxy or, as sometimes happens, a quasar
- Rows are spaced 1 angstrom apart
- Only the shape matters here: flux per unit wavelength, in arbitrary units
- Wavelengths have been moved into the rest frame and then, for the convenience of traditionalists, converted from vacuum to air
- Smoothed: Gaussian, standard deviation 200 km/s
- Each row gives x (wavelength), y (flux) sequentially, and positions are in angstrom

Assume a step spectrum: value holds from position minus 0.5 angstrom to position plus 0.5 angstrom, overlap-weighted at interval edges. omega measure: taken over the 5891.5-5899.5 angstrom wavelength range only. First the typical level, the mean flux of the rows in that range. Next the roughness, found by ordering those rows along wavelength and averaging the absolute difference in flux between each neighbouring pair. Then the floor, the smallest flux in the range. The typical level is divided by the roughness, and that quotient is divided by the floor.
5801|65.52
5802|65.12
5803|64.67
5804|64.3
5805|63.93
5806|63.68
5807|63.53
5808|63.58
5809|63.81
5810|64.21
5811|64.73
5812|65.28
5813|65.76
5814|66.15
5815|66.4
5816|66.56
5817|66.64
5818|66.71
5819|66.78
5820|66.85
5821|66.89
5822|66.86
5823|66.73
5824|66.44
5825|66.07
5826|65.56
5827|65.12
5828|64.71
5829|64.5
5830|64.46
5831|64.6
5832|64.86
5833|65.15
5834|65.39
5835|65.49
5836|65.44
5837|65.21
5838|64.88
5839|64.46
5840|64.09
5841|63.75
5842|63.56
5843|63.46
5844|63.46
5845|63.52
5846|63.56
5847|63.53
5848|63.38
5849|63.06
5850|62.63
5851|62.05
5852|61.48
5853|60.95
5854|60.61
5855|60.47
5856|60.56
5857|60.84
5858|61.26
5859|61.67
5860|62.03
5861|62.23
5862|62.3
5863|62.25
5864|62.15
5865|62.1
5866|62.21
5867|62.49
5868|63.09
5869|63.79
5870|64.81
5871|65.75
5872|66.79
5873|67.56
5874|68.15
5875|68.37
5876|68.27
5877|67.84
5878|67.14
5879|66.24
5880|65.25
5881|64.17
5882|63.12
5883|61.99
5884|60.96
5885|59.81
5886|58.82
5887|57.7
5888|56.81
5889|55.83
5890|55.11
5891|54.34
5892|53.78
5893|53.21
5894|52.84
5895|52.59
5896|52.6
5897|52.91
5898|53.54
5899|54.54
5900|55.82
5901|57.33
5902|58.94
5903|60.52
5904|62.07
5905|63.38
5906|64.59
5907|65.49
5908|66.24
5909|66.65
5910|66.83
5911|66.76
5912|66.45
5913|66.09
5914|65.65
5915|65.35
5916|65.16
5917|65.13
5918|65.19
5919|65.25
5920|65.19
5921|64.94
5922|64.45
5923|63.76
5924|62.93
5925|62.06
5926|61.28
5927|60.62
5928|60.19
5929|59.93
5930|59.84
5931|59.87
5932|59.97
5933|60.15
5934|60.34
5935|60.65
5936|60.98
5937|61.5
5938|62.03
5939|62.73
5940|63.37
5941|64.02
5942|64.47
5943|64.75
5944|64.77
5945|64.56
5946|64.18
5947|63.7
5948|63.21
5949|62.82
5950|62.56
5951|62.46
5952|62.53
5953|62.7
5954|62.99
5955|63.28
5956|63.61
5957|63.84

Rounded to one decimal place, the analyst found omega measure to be 2.3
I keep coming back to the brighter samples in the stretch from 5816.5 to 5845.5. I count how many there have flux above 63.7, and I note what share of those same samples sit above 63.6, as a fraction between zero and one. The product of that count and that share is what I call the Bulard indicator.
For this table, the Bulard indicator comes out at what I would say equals 22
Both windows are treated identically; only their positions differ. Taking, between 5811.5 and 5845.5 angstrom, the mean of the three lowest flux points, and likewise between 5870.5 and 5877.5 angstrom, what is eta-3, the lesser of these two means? 63.5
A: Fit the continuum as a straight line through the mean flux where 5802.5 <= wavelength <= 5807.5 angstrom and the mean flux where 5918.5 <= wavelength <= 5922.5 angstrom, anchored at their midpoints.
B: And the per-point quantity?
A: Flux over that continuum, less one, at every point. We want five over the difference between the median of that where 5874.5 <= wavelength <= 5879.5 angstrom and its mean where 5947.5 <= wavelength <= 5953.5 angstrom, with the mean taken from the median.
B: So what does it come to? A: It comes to 57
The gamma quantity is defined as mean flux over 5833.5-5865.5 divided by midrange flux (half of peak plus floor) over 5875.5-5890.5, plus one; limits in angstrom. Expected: 2.02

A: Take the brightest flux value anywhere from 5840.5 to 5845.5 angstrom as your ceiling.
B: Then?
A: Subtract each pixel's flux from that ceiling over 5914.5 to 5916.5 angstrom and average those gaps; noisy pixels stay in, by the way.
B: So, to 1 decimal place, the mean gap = -1.5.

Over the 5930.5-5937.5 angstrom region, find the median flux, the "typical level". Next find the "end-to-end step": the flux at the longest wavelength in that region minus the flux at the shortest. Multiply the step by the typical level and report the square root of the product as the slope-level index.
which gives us 10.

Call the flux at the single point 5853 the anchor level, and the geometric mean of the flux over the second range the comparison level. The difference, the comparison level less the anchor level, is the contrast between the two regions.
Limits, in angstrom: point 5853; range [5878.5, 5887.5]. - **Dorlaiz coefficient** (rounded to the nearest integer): 1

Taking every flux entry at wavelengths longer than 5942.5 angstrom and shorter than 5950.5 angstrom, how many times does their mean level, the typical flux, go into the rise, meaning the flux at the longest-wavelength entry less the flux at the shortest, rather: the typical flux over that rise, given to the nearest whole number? -29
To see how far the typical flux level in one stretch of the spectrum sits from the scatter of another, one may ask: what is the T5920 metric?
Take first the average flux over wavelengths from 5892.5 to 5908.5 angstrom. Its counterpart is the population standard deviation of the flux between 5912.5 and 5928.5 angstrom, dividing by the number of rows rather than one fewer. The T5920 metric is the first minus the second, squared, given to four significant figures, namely 3142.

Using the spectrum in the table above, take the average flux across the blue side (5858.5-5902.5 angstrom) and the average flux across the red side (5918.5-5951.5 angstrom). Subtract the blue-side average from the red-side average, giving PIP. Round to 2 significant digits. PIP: 1.9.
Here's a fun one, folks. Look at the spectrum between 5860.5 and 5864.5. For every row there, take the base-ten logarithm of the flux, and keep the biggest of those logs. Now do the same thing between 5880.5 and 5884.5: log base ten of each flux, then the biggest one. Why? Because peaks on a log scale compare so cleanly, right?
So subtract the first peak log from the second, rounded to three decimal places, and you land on 0.013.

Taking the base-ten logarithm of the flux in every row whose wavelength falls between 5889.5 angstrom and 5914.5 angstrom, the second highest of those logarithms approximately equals 1.82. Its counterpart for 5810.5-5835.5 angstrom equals 1.83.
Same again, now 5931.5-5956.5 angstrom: 1.81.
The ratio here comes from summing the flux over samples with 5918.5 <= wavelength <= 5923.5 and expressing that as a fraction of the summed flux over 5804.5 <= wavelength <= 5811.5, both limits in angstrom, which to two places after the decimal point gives 0.72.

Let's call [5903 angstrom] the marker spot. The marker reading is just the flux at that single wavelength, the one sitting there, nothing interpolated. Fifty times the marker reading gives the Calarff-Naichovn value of 3026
